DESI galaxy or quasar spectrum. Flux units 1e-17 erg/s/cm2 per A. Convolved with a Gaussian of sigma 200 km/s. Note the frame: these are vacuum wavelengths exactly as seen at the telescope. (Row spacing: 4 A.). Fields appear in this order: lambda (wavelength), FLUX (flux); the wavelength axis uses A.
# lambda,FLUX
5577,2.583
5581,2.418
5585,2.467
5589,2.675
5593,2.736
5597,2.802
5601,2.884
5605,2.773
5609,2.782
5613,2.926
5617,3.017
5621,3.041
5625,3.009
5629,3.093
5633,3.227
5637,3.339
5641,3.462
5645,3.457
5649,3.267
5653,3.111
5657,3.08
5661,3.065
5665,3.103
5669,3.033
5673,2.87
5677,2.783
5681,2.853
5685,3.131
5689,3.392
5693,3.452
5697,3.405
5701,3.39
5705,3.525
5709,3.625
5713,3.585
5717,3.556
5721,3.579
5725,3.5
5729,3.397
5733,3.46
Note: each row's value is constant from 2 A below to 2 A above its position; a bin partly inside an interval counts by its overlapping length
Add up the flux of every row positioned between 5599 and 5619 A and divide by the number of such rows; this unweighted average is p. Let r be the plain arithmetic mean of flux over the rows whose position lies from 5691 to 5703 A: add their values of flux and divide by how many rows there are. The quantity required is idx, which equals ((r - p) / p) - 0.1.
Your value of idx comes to 0.087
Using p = 2.9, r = 3.4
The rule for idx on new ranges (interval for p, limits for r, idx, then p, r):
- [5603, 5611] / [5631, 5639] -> 0.082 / 2.8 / 3.3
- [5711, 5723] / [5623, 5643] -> -0.197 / 3.6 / 3.2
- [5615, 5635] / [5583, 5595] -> -0.247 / 3.1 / 2.6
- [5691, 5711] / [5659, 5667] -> -0.214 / 3.5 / 3.1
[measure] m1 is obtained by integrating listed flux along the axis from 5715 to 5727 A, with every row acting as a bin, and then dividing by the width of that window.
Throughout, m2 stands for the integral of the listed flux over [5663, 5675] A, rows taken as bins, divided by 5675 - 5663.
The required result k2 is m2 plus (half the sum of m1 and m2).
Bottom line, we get 6.28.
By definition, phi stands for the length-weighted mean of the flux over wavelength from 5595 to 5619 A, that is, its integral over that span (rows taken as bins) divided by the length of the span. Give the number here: 2.9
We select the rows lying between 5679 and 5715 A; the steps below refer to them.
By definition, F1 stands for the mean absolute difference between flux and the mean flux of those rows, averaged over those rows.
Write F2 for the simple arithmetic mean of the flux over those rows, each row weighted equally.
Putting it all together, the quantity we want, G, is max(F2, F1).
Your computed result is 3.37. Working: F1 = 0.17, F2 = 3.4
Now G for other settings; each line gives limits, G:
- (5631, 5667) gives 3.23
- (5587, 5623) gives 2.85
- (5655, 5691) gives 3.03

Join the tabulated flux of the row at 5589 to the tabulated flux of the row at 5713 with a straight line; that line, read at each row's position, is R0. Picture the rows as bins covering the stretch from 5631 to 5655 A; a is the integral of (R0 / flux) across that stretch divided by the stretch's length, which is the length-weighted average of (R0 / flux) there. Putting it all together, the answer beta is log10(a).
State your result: -0.032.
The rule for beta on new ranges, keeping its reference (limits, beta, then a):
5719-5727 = 0.014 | 1.03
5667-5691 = 0.046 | 1.11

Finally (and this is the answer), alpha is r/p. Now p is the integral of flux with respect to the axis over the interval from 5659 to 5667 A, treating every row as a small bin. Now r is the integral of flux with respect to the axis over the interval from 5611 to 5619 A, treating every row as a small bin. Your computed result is 0.96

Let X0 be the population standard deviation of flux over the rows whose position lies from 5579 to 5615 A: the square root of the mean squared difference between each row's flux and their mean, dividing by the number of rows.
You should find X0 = 0.163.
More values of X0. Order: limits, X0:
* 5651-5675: 0.082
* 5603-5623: 0.113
